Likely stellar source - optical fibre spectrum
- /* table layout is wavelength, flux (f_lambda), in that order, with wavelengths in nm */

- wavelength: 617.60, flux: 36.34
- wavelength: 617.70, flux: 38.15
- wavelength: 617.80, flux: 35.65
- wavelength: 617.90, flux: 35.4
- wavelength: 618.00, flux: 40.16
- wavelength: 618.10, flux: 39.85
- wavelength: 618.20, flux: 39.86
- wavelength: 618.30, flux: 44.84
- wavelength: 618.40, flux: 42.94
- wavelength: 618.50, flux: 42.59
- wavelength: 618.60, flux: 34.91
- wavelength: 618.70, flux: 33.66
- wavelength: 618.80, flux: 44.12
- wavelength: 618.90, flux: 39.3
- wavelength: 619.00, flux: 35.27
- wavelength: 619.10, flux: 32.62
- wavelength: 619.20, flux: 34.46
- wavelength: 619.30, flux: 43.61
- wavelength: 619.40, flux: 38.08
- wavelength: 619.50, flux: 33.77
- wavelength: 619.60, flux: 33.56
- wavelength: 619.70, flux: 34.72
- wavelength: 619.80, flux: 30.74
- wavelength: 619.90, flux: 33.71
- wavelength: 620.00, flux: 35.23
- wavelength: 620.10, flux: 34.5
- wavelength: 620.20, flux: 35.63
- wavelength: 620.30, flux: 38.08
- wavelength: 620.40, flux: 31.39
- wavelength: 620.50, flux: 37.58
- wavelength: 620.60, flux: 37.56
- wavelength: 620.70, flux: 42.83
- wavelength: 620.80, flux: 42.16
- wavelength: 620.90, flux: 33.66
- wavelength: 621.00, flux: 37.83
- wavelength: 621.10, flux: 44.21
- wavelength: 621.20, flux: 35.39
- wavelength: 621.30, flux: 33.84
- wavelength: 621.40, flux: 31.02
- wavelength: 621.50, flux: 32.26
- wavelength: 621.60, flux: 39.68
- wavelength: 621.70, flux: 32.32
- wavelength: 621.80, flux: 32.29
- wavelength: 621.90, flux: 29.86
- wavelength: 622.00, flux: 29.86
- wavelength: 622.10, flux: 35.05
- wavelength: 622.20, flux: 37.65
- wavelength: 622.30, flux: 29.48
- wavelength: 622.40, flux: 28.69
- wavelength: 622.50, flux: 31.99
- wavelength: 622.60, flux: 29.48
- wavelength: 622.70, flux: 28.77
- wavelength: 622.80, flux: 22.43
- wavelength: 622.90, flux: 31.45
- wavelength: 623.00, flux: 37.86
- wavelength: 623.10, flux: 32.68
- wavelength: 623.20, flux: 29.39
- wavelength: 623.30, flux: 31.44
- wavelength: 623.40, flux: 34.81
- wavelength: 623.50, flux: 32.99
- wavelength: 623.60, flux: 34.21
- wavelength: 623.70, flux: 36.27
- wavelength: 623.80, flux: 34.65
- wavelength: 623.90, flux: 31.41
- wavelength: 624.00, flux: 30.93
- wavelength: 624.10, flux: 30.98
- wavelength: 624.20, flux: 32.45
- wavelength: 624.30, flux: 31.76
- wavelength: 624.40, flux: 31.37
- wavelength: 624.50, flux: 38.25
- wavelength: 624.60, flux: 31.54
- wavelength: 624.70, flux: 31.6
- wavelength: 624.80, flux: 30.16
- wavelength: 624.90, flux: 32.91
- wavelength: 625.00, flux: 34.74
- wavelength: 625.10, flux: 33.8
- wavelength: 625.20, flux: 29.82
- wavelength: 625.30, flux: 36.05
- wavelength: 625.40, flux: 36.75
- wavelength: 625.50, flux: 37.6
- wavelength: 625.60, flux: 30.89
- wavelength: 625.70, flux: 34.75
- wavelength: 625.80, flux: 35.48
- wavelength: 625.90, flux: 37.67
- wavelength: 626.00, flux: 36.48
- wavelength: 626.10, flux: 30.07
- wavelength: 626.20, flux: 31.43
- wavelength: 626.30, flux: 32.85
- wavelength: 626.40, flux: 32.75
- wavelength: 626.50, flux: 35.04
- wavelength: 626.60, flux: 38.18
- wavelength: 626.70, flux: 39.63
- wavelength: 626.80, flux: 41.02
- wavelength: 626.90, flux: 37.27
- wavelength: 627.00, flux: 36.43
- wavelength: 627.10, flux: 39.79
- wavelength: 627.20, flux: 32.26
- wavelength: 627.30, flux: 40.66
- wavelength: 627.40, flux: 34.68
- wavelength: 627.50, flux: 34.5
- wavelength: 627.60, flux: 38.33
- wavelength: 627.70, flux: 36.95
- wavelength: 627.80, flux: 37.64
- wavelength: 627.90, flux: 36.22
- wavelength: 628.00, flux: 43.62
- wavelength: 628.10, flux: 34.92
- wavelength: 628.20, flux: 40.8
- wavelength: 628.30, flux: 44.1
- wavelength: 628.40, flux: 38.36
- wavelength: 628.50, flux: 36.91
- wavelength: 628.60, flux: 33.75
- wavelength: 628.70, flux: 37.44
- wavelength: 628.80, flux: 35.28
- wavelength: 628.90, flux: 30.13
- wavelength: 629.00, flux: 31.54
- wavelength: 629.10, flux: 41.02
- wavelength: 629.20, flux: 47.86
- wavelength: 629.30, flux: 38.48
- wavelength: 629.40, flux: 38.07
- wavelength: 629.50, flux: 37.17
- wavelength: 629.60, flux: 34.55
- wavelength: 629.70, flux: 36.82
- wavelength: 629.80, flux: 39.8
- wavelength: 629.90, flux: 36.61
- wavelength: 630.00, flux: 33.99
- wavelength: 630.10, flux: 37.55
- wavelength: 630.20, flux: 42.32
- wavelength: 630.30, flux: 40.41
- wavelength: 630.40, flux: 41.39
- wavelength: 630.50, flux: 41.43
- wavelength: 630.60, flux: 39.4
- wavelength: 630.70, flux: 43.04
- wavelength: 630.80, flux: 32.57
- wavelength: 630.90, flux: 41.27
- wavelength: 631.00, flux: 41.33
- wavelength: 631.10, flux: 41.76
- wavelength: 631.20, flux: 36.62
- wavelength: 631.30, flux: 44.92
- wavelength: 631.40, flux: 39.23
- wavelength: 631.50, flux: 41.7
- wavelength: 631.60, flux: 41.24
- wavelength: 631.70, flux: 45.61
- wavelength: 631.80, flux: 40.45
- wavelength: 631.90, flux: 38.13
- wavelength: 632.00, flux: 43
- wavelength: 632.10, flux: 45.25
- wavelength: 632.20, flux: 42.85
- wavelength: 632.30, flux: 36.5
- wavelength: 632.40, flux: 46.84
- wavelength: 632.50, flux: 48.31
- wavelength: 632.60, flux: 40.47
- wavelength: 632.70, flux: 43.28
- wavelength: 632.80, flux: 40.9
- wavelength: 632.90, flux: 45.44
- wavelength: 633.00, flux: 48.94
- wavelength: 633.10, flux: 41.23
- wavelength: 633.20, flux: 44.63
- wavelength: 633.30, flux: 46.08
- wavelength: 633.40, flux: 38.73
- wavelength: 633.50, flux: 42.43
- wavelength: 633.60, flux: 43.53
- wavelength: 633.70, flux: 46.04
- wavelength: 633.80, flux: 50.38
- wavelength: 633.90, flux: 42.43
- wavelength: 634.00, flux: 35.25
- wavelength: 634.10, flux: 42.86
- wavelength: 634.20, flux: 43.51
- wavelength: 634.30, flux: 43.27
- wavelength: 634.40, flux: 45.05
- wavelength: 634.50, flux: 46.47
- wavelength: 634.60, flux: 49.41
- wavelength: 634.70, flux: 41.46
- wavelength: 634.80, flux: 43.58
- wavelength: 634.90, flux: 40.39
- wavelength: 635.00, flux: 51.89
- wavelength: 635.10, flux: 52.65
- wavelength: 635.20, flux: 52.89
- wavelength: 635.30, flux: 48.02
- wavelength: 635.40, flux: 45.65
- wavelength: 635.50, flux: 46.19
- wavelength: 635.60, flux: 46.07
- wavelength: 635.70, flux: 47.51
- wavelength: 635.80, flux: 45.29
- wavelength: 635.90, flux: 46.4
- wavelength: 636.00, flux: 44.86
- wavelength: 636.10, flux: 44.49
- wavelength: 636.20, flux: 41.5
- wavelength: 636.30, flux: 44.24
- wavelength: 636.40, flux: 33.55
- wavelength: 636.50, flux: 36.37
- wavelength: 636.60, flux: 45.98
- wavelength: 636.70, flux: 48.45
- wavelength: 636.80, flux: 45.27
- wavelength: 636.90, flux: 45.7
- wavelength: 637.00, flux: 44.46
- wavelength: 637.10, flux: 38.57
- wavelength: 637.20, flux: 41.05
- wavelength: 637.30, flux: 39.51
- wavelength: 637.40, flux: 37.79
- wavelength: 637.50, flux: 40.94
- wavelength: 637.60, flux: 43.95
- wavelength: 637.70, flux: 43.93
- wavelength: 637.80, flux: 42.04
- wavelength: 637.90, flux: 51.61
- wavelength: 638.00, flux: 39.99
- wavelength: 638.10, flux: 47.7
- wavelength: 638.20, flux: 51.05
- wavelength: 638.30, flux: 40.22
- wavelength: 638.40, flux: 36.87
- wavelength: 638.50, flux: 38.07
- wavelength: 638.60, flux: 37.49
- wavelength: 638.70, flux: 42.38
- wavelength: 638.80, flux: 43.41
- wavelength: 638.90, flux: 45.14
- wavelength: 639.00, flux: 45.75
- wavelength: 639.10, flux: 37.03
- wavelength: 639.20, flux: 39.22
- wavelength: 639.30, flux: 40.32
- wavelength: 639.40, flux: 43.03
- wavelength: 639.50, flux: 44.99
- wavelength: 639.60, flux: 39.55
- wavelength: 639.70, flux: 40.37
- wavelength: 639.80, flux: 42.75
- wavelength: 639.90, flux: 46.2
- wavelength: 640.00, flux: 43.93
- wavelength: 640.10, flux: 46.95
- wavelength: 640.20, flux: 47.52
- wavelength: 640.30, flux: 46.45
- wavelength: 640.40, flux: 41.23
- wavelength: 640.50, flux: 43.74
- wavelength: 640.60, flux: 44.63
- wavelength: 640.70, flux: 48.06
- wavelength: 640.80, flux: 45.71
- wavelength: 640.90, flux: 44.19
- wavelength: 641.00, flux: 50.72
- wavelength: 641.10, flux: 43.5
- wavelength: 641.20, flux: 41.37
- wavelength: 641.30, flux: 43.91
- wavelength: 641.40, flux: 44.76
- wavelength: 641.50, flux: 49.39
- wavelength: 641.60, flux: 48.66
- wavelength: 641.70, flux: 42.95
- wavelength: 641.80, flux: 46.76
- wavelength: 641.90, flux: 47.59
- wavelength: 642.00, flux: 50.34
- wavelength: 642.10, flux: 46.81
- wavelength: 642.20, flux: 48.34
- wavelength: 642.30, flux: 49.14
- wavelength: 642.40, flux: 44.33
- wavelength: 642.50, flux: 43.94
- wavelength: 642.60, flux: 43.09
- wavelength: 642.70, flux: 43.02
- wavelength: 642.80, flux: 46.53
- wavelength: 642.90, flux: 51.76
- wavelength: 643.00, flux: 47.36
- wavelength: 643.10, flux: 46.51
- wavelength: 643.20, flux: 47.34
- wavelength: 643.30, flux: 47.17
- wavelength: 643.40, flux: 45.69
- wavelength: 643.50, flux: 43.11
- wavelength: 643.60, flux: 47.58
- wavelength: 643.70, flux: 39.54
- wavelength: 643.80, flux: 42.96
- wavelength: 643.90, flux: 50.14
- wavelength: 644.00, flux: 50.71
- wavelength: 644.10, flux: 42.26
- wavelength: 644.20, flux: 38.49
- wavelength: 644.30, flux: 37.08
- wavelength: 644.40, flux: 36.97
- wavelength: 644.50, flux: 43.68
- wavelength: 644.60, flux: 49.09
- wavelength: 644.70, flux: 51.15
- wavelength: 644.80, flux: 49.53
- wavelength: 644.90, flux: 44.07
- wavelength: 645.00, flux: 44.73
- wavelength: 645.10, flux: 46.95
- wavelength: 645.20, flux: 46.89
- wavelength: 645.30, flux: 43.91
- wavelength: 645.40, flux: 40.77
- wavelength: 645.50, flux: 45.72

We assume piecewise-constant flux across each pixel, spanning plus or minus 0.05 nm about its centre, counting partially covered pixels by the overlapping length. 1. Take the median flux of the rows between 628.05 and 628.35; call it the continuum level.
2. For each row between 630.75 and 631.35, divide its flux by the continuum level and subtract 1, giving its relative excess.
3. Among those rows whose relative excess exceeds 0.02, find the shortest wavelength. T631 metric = 631.10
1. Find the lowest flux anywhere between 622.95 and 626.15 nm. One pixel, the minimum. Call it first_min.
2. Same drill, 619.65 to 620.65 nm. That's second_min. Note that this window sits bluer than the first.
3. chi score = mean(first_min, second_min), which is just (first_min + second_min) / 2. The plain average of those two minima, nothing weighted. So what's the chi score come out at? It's 30.1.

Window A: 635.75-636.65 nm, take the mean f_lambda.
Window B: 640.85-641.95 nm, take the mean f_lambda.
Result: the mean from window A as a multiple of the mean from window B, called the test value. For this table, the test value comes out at 0.93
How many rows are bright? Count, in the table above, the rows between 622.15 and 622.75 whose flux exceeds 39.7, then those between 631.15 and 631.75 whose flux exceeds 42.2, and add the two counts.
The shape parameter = 2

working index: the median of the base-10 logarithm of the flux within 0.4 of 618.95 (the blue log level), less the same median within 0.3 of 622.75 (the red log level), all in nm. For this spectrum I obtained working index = 0.062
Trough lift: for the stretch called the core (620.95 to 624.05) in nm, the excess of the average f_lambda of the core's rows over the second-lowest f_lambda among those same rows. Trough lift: 4.2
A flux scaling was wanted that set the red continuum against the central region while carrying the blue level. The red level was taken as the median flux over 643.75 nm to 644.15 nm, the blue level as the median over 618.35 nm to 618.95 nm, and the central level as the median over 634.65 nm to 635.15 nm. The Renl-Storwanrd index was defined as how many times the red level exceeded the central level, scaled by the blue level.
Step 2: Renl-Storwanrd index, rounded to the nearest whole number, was 44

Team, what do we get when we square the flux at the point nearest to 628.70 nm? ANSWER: 1402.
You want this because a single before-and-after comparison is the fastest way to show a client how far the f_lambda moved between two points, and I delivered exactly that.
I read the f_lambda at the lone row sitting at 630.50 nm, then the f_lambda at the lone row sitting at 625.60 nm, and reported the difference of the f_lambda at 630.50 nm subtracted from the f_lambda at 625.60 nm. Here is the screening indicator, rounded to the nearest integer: -11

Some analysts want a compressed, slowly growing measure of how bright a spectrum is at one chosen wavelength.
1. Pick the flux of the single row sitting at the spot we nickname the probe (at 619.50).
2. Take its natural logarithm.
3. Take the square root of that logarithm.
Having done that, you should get 1.88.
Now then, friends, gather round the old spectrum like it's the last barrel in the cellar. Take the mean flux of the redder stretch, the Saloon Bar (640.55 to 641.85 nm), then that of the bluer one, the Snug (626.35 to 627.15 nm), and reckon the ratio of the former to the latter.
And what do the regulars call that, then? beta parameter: 1.22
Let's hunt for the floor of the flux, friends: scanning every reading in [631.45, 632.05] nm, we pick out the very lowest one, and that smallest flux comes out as 38.13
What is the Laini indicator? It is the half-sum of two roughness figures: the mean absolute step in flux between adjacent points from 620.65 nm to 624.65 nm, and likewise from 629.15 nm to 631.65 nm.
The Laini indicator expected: 3.49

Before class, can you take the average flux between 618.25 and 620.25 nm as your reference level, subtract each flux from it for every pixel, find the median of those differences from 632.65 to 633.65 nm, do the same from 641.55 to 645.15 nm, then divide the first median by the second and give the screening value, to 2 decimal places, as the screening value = 0.67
